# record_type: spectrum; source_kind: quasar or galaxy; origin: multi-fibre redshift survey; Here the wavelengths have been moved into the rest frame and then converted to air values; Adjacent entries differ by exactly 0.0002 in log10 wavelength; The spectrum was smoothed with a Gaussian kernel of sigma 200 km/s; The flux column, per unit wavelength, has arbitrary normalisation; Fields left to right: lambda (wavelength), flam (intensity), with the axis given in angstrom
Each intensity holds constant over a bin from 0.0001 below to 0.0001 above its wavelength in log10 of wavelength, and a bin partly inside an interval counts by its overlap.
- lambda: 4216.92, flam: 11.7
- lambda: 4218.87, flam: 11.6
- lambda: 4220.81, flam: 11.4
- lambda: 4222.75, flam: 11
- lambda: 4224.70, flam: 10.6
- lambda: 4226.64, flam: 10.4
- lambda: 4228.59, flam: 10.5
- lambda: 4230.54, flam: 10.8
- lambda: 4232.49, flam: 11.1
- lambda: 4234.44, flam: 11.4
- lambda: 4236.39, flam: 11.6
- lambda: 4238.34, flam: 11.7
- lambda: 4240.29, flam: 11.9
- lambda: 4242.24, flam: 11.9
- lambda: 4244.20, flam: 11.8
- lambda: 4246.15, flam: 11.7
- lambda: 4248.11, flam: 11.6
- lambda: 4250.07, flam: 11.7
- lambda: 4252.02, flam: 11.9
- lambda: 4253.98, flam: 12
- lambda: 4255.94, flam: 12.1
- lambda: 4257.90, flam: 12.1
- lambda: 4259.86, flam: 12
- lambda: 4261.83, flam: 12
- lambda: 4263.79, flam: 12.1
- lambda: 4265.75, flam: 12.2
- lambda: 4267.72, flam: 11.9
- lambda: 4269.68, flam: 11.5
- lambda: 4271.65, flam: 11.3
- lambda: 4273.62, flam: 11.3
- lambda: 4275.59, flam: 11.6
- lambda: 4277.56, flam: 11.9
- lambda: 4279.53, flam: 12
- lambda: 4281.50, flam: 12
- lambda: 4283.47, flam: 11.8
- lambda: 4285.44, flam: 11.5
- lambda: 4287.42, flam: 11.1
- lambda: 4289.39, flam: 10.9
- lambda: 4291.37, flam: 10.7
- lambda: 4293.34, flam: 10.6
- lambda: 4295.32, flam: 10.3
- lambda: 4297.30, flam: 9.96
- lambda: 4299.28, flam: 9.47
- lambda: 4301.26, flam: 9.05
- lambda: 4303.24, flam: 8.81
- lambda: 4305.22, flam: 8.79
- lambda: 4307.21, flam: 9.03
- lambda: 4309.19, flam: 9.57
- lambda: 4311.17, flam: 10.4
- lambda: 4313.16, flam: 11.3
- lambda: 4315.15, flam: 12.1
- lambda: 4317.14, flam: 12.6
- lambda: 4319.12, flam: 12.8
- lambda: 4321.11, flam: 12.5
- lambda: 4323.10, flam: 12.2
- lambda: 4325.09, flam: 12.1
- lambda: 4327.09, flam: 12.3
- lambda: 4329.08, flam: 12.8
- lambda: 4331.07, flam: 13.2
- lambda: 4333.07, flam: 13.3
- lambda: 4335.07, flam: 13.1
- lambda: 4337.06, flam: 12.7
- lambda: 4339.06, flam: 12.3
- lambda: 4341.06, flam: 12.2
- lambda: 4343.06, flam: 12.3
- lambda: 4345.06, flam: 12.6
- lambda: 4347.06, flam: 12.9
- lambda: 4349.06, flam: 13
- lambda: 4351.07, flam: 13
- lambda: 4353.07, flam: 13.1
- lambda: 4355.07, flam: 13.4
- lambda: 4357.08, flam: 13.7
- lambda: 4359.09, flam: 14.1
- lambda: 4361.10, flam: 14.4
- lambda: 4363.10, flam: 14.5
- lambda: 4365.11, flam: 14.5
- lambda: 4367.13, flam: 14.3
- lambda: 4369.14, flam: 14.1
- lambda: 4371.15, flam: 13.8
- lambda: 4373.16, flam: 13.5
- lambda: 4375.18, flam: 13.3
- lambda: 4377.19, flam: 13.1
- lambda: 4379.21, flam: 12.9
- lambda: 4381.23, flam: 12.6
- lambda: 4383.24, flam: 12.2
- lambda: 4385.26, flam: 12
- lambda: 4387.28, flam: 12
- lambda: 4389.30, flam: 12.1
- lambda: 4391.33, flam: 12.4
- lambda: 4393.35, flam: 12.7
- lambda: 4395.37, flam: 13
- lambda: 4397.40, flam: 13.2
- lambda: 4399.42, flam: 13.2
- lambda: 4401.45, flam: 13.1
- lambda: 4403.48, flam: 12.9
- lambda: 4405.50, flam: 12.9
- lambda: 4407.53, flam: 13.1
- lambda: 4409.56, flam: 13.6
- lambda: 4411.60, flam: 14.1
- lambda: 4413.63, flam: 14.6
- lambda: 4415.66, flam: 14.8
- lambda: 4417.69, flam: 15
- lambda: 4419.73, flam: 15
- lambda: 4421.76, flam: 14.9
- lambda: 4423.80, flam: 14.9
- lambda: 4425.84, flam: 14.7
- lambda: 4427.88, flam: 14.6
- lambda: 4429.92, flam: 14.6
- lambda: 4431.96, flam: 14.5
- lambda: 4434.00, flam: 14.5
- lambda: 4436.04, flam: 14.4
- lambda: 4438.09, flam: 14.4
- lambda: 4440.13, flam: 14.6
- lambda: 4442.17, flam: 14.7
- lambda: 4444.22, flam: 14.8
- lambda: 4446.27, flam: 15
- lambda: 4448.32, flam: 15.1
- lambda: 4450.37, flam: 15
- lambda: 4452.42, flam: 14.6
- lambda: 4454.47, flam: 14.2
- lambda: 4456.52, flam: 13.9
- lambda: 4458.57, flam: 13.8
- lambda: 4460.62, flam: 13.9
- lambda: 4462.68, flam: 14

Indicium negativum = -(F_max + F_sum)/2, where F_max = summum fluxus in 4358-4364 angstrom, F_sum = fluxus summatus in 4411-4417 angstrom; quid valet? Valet -29.0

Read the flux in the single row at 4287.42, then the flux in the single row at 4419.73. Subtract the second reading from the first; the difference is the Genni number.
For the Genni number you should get -3.9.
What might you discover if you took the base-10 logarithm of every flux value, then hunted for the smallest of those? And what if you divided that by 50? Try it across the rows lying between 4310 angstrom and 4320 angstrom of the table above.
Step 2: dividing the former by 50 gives 0.0203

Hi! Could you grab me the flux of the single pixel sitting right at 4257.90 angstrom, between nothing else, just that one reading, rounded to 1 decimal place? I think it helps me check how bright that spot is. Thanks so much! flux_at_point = 12.1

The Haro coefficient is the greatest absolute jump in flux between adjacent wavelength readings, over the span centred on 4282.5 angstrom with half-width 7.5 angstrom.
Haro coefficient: 0.40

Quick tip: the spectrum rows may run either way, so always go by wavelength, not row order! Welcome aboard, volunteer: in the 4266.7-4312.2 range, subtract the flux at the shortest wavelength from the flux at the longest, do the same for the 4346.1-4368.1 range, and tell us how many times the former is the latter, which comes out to -1.1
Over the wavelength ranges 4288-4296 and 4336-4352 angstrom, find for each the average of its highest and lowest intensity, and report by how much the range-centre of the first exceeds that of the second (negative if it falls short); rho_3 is -2.0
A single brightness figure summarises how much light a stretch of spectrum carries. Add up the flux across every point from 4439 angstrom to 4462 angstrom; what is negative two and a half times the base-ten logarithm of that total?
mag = -5.5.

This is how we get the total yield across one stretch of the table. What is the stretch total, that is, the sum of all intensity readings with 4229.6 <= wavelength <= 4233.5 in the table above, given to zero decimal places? 22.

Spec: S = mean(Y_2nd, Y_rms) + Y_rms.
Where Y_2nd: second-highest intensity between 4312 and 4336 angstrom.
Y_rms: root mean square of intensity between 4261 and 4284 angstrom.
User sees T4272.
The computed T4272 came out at 24.3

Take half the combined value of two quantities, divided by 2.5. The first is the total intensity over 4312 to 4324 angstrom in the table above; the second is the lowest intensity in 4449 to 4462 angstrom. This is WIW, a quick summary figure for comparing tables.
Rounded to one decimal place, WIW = 17.5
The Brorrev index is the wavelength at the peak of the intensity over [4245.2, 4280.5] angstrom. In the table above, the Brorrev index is 4265.75 angstrom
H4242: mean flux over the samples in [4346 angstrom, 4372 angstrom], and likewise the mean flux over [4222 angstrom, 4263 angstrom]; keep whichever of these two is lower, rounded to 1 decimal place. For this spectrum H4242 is 11.5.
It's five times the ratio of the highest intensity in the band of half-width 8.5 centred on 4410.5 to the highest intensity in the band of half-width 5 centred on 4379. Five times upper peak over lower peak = 5.64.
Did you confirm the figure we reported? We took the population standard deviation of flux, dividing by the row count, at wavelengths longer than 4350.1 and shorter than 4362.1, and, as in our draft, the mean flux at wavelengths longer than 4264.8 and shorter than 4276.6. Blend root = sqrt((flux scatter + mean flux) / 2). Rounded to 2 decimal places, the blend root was 2.46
